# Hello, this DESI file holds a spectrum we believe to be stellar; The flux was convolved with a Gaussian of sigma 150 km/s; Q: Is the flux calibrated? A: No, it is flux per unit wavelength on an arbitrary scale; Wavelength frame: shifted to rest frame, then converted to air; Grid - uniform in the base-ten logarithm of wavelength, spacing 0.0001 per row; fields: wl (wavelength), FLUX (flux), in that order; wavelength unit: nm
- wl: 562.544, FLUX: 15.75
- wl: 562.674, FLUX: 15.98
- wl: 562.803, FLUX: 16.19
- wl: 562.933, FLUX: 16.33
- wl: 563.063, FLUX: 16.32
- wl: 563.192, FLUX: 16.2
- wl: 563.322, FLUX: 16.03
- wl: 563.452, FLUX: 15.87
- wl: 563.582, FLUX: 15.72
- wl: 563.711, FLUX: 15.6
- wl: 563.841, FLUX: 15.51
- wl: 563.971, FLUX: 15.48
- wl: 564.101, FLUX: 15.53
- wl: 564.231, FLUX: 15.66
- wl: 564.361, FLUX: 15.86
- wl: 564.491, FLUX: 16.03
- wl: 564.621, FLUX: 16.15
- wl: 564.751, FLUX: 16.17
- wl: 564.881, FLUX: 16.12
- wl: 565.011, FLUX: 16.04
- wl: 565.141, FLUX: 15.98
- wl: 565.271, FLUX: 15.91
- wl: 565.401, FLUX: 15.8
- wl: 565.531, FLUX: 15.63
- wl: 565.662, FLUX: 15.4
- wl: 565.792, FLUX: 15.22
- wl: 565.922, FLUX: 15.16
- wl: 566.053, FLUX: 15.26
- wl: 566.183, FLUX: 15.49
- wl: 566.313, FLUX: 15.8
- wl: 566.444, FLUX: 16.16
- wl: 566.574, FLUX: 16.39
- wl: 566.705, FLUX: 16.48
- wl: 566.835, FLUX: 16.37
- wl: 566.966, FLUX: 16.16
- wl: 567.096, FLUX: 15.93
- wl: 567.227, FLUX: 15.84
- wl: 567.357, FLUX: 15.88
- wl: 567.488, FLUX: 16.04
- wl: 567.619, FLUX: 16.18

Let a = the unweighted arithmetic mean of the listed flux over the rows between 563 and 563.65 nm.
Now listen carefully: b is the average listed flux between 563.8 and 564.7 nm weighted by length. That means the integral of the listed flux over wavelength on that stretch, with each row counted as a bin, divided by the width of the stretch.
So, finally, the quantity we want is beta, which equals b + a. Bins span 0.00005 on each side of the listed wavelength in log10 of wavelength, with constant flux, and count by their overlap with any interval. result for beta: 31.8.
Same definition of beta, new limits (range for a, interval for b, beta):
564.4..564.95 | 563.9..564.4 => 31.7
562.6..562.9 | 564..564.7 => 31.9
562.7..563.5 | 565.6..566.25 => 31.5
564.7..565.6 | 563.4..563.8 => 31.7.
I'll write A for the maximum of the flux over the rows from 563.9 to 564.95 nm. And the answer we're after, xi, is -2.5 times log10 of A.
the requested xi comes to -3.02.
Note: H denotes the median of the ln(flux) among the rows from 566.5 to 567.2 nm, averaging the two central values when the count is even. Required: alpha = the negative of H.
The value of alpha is -2.80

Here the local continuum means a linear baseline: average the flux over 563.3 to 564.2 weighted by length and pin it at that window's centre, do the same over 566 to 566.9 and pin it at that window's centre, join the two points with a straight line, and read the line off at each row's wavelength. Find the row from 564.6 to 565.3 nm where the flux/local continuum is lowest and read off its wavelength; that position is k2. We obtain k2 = 565.271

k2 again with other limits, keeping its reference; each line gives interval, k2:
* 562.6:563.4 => 563.322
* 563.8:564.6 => 563.971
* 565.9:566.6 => 565.922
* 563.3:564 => 563.971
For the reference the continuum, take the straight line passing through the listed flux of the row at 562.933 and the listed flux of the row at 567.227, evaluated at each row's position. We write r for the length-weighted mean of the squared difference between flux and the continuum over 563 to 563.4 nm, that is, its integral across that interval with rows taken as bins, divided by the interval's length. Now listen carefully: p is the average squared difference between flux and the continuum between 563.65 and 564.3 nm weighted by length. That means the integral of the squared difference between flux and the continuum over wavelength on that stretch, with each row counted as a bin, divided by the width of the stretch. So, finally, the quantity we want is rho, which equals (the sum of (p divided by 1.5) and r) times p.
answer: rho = 0.14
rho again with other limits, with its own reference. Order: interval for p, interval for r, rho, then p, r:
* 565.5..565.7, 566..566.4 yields 0.11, 0.3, 0.23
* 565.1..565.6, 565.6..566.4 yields 0.03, 0.1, 0.40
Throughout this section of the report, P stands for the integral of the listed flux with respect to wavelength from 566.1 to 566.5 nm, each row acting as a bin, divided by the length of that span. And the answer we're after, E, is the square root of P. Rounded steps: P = 15.79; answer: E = 3.97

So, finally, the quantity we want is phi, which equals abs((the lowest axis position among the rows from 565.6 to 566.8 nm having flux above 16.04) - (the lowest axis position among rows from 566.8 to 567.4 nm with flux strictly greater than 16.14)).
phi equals 0.39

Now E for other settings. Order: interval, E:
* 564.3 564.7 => 4.00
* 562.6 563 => 4.02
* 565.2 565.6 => 3.97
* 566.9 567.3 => 4.00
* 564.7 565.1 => 4.01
